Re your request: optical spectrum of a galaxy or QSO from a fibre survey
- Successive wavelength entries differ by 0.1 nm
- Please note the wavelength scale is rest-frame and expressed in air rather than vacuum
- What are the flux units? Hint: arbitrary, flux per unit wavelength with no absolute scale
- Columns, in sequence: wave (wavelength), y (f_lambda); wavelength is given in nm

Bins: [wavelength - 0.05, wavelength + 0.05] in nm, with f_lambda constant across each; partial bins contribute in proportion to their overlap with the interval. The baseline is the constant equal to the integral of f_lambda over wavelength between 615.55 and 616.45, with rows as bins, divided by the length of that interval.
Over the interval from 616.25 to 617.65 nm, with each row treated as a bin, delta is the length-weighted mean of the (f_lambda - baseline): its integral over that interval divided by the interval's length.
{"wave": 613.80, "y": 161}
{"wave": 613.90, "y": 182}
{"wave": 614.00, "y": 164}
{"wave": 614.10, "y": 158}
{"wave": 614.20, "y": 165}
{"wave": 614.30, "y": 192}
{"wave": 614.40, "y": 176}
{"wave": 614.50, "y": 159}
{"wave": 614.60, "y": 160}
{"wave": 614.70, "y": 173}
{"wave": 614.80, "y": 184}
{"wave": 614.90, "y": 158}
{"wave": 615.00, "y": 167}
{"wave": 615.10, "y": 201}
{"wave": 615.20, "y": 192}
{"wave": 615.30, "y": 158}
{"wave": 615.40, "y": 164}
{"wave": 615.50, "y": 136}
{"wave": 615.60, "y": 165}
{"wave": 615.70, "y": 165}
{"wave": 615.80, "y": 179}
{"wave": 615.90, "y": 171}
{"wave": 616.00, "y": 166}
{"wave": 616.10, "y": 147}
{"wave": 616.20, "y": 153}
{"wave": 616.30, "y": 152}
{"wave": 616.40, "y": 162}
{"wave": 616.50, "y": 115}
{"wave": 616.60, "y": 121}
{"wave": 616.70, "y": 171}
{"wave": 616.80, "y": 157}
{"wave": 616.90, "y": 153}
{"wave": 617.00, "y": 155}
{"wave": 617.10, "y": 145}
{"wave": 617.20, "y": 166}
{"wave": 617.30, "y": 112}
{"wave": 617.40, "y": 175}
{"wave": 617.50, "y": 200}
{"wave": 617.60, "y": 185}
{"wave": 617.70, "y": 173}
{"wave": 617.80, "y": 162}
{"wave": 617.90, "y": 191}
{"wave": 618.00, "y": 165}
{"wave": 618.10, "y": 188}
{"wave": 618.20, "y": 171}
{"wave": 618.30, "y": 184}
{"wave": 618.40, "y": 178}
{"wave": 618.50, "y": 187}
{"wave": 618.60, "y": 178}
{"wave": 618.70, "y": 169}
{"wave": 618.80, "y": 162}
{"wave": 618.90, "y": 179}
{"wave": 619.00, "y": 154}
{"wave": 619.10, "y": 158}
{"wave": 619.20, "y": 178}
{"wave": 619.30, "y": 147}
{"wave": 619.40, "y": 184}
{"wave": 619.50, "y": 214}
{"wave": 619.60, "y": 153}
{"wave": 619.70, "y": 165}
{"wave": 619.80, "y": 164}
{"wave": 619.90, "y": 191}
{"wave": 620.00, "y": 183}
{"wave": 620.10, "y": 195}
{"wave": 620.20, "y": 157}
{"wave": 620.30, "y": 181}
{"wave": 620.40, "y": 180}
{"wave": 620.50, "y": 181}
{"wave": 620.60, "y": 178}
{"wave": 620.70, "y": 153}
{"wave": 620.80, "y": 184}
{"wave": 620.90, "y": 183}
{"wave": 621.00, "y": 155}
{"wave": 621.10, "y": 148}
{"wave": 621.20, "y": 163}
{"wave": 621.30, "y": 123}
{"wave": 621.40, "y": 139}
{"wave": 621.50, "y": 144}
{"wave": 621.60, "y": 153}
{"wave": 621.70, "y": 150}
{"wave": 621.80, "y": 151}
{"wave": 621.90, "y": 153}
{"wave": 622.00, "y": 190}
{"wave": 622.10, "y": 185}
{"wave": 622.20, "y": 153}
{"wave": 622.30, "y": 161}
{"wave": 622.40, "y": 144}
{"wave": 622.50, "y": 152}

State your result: -7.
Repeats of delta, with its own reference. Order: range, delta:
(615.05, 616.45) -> 3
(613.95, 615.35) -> 10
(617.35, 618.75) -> 17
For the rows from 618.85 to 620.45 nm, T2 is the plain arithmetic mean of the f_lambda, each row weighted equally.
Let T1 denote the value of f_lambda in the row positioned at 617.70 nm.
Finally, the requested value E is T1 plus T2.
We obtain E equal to 347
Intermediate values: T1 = 173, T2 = 174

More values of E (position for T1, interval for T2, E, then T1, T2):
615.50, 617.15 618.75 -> 310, 136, 174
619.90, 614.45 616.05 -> 360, 191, 169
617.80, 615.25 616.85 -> 317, 162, 155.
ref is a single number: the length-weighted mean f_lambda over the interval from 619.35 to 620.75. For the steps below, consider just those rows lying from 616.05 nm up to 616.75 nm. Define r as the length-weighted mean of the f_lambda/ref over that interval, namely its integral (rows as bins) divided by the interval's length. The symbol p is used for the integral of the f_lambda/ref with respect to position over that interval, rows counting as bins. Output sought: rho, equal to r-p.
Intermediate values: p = 0.58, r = 0.82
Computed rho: 0.25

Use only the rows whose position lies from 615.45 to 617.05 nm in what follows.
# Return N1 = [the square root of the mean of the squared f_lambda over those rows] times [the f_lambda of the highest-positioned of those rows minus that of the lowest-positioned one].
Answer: 2949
